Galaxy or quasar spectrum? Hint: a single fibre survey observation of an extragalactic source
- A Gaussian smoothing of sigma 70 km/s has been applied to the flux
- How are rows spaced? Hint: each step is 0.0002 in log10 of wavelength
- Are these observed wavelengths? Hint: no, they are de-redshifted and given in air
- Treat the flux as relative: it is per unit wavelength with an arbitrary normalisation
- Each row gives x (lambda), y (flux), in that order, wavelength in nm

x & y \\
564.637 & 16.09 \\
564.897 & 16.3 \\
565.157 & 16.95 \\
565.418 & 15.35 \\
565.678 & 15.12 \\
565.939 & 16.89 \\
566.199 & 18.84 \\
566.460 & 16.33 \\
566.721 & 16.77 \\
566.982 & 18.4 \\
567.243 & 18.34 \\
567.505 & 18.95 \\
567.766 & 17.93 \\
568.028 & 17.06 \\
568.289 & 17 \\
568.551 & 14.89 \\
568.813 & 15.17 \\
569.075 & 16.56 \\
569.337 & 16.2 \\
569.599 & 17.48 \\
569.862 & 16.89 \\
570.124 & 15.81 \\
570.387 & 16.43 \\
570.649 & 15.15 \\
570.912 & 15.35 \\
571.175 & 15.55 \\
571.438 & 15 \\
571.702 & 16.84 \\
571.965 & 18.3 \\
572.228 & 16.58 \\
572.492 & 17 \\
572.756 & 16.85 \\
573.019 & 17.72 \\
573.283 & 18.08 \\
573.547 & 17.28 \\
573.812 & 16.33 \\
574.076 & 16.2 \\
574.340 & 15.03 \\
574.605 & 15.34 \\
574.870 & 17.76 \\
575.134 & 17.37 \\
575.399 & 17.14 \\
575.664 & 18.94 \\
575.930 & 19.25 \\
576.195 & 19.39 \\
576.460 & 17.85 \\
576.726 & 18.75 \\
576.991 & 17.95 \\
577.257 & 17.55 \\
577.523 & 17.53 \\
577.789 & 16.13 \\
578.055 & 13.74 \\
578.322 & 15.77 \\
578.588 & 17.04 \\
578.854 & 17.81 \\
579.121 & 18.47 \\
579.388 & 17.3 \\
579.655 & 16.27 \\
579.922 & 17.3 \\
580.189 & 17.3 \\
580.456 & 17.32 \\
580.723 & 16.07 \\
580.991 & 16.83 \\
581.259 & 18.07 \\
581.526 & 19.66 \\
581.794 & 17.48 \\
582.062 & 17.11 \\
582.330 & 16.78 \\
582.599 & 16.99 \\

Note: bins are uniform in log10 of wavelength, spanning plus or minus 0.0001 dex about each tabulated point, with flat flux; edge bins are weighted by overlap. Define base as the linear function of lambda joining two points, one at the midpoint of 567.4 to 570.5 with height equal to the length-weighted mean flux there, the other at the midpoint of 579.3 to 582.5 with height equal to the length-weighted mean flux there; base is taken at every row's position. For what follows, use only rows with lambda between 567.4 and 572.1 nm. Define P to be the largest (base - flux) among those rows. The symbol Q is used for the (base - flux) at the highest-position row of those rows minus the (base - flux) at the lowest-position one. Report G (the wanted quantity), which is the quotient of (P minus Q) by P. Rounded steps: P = 1.81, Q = 1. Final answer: 0.5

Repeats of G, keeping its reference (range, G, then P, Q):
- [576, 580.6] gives 0.3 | 3.40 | 2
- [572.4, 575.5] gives 1.0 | 1.92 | 0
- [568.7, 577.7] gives 2.0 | 1.92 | -2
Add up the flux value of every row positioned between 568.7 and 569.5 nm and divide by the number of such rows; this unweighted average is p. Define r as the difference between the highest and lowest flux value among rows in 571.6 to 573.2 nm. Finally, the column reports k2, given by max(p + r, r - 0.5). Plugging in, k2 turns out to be 17.7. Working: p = 16.0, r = 1.72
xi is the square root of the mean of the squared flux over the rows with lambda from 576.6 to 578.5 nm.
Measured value 16.8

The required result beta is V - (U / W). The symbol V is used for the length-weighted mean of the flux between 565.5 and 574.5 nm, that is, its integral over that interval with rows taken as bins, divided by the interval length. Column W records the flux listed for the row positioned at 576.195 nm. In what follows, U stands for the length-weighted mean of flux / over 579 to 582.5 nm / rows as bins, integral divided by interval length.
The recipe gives 15.8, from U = 17.4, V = 16.7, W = 19.39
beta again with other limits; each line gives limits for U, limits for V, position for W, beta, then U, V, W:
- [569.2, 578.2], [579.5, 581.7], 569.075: 16.3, 16.9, 17.4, 16.56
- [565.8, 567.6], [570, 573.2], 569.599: 15.4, 17.7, 16.4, 17.48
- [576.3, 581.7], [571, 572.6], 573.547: 15.5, 17.2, 16.5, 17.28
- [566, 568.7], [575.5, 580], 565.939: 16.4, 17.4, 17.5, 16.89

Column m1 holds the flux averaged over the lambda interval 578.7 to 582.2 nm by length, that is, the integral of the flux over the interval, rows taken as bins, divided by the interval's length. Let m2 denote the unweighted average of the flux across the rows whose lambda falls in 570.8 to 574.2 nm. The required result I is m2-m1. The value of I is -0.8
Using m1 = 17.5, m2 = 16.7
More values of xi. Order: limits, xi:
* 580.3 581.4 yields 17.1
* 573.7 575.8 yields 16.8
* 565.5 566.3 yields 17.0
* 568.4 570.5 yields 16.2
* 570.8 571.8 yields 15.7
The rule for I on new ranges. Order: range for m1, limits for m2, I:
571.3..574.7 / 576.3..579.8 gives 0.4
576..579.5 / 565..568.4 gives -0.1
